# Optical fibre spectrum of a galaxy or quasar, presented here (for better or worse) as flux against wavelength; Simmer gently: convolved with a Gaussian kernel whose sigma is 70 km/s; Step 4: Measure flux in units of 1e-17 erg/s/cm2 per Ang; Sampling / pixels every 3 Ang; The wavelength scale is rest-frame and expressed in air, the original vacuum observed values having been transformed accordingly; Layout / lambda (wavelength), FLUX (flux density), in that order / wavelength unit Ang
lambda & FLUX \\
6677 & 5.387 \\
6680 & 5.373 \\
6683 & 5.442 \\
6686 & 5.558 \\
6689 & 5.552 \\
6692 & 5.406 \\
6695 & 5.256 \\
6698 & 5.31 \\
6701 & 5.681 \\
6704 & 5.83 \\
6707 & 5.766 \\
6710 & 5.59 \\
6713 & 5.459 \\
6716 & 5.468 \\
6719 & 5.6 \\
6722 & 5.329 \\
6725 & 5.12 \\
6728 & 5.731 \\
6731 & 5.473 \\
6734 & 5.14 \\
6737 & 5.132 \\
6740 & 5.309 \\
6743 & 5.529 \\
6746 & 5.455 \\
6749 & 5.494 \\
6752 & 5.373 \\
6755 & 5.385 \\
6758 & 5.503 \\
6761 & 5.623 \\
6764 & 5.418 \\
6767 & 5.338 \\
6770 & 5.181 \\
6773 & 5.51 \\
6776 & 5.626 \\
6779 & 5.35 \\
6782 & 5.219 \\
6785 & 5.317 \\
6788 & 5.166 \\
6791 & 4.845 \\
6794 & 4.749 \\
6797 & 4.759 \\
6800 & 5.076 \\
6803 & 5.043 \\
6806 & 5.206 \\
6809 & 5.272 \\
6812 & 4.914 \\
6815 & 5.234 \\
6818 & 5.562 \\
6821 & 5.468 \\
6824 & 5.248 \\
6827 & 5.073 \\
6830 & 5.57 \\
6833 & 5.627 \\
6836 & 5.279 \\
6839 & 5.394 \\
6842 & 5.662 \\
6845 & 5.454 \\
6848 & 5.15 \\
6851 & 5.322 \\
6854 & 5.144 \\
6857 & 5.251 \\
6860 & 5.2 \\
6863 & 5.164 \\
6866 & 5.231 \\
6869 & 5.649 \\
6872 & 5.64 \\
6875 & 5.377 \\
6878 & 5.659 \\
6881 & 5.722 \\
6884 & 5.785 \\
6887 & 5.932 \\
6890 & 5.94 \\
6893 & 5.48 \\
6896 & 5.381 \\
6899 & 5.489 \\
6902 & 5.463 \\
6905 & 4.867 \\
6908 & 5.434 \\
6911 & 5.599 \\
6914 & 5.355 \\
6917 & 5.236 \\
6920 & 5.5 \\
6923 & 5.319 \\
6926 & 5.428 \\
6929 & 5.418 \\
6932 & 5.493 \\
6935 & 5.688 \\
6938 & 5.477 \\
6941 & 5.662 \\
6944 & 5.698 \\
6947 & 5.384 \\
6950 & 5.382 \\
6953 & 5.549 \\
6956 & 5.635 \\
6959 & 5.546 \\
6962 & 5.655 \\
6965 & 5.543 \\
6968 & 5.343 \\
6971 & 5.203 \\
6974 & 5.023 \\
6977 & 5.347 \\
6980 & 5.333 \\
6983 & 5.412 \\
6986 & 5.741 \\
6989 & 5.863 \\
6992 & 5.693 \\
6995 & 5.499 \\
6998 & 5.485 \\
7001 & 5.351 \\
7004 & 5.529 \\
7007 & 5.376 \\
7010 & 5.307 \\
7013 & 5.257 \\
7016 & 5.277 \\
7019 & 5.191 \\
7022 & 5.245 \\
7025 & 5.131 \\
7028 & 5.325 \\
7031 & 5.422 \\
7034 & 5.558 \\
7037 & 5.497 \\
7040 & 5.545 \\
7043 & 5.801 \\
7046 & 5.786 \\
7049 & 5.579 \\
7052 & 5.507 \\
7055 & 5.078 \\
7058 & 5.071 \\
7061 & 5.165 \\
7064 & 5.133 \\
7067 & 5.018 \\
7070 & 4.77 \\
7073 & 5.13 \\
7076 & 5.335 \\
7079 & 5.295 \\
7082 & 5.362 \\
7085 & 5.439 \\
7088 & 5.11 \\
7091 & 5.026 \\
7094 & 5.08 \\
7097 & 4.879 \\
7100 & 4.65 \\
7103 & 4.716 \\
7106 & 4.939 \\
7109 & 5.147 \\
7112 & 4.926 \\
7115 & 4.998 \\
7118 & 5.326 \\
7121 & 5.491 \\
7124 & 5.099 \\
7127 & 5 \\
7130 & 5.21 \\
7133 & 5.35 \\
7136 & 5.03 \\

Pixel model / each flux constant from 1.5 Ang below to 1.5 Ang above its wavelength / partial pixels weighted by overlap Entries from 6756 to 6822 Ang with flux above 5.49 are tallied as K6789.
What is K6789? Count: 5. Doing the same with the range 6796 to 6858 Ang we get 4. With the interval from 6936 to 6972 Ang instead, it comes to 7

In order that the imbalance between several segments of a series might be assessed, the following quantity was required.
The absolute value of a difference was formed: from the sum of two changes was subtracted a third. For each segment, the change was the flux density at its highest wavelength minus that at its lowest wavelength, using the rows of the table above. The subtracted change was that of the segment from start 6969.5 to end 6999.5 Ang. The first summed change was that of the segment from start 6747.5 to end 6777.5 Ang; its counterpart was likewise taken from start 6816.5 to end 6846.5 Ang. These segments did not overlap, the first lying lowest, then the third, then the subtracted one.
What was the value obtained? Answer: 0.3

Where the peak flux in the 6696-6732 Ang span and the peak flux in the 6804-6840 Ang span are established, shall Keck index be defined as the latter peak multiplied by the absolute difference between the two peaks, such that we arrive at 1.1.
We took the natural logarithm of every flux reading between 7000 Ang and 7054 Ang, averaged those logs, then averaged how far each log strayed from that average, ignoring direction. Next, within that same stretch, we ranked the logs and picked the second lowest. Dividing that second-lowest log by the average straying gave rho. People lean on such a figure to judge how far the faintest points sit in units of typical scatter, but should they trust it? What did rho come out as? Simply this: 58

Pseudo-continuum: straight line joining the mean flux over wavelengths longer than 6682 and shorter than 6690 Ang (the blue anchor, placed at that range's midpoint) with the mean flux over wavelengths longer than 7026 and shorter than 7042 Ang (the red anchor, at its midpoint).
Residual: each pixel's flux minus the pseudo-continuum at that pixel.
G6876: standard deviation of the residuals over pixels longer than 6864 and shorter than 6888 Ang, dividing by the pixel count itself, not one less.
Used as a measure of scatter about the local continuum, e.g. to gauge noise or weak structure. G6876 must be 0.21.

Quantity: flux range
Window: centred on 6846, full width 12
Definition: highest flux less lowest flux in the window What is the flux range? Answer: 0.51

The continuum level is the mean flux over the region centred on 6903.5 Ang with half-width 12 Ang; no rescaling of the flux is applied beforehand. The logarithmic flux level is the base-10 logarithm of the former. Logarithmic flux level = 0.731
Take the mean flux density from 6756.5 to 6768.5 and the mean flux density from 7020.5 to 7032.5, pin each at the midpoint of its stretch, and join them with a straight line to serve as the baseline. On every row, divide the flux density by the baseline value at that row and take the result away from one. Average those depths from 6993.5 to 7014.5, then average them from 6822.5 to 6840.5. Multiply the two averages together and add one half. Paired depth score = 0.500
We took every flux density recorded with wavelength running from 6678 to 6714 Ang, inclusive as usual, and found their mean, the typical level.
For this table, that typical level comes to 5.52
